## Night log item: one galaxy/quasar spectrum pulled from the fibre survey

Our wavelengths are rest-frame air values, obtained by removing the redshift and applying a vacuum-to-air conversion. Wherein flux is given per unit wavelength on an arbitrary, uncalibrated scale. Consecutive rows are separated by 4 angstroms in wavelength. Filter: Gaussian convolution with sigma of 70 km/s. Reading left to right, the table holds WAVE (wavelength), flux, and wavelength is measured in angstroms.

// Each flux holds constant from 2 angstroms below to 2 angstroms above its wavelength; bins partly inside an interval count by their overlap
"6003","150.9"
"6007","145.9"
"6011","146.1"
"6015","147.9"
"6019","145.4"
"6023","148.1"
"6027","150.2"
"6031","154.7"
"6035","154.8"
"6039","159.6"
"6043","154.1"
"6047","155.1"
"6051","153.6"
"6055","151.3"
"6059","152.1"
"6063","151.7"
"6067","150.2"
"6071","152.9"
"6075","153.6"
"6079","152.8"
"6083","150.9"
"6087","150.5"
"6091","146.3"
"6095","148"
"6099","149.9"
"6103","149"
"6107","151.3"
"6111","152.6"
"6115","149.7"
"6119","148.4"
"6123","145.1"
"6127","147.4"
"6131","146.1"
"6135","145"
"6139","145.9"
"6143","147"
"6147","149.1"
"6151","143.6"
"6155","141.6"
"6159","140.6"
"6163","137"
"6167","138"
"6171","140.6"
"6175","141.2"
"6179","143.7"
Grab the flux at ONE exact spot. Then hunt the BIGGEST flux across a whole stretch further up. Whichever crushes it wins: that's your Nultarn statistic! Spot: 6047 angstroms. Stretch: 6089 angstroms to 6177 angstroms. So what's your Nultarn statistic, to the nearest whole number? 155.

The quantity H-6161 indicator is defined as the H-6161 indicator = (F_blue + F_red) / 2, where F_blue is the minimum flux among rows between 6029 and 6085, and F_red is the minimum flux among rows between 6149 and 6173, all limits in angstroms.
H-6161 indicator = 144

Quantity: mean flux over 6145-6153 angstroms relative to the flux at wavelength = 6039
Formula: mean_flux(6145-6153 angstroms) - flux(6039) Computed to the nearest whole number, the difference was -13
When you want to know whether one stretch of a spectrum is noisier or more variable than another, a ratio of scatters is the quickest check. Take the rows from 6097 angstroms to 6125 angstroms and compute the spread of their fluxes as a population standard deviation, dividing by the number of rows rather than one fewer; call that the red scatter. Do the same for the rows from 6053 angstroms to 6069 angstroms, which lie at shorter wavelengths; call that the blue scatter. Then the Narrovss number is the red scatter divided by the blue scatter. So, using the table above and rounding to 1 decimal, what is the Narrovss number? 3.1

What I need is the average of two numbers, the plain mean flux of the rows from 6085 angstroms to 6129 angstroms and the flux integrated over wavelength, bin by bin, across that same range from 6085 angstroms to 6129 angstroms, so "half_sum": 3351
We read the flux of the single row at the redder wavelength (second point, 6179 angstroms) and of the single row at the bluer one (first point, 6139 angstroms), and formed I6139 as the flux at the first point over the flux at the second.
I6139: 1.02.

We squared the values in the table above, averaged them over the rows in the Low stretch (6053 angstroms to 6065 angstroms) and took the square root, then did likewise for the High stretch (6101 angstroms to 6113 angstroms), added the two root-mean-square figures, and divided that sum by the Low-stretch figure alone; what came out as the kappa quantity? 2.00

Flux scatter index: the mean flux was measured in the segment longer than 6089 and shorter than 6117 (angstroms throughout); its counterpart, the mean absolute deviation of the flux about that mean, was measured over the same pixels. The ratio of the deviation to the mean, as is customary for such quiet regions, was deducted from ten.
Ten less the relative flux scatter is 9.99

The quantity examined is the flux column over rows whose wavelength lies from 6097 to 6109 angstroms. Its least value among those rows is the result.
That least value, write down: 149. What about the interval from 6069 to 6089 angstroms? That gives 150.5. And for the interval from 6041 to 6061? 151.3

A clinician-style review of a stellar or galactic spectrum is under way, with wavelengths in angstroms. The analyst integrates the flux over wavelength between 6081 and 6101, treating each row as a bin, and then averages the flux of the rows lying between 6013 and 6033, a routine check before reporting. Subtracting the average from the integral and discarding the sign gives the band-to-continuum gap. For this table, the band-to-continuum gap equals 2833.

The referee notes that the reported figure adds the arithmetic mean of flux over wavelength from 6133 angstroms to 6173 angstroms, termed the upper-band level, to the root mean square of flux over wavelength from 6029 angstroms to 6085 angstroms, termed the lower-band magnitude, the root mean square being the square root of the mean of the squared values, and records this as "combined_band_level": 296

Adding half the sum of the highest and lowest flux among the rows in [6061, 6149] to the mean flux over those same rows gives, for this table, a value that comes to 299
